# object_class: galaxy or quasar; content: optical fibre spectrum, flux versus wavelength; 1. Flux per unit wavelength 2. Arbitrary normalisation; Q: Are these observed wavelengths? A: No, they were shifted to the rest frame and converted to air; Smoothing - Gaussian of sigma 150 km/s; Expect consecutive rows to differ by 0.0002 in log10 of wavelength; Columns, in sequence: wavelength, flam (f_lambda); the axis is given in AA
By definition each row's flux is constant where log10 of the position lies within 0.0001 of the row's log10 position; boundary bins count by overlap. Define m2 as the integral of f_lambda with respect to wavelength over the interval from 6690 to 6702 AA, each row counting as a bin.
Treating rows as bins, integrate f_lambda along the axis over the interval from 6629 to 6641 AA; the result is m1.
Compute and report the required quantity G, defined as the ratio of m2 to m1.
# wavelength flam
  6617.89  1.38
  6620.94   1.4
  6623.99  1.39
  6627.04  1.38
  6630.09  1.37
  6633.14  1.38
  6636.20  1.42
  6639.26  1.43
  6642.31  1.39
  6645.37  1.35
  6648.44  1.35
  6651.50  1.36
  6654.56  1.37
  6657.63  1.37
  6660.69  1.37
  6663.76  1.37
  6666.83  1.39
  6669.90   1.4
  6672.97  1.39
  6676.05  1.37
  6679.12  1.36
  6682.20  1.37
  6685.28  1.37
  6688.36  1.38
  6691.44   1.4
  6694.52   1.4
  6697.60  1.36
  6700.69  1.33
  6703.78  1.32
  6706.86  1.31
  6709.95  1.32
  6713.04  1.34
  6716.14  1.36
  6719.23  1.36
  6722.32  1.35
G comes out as 0.98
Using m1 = 16.8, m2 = 16.5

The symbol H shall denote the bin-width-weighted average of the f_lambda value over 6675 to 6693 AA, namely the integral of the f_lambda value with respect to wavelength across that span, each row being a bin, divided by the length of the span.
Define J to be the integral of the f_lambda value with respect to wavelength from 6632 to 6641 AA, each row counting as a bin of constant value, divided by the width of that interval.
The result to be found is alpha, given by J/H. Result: 1.03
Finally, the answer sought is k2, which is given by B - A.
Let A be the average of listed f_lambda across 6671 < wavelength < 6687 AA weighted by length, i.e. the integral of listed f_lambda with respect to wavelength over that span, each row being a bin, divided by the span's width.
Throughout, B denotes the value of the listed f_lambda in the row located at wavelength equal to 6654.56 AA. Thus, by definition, -0.002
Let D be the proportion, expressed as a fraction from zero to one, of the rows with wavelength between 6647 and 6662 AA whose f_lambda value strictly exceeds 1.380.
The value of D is 0.0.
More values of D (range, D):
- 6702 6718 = 0.0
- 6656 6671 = 0.4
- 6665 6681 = 0.6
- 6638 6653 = 0.4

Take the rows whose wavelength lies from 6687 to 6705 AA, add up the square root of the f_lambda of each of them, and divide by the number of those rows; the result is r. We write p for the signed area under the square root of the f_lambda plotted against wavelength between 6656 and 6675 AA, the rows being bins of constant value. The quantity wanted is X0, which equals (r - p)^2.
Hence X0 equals 448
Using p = 22.33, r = 1.17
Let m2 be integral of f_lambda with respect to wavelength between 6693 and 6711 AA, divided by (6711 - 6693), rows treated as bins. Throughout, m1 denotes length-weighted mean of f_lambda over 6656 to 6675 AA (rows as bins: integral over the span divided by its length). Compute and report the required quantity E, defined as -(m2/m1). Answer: -0.971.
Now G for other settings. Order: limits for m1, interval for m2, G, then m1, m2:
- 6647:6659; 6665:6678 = 1.10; 16.4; 18.0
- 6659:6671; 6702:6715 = 1.04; 16.6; 17.2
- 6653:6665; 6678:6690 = 1.00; 16.4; 16.4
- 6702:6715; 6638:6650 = 0.96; 17.2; 16.5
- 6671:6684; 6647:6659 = 0.92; 17.8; 16.4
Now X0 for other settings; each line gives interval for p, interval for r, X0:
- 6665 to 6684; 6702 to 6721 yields 448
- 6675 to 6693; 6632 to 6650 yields 397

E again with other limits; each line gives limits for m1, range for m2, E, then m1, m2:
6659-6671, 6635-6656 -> -0.999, 1.382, 1.381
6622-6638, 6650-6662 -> -0.985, 1.389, 1.368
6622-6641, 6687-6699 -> -0.993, 1.396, 1.386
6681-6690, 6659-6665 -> -0.998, 1.373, 1.371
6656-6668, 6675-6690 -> -0.997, 1.374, 1.370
